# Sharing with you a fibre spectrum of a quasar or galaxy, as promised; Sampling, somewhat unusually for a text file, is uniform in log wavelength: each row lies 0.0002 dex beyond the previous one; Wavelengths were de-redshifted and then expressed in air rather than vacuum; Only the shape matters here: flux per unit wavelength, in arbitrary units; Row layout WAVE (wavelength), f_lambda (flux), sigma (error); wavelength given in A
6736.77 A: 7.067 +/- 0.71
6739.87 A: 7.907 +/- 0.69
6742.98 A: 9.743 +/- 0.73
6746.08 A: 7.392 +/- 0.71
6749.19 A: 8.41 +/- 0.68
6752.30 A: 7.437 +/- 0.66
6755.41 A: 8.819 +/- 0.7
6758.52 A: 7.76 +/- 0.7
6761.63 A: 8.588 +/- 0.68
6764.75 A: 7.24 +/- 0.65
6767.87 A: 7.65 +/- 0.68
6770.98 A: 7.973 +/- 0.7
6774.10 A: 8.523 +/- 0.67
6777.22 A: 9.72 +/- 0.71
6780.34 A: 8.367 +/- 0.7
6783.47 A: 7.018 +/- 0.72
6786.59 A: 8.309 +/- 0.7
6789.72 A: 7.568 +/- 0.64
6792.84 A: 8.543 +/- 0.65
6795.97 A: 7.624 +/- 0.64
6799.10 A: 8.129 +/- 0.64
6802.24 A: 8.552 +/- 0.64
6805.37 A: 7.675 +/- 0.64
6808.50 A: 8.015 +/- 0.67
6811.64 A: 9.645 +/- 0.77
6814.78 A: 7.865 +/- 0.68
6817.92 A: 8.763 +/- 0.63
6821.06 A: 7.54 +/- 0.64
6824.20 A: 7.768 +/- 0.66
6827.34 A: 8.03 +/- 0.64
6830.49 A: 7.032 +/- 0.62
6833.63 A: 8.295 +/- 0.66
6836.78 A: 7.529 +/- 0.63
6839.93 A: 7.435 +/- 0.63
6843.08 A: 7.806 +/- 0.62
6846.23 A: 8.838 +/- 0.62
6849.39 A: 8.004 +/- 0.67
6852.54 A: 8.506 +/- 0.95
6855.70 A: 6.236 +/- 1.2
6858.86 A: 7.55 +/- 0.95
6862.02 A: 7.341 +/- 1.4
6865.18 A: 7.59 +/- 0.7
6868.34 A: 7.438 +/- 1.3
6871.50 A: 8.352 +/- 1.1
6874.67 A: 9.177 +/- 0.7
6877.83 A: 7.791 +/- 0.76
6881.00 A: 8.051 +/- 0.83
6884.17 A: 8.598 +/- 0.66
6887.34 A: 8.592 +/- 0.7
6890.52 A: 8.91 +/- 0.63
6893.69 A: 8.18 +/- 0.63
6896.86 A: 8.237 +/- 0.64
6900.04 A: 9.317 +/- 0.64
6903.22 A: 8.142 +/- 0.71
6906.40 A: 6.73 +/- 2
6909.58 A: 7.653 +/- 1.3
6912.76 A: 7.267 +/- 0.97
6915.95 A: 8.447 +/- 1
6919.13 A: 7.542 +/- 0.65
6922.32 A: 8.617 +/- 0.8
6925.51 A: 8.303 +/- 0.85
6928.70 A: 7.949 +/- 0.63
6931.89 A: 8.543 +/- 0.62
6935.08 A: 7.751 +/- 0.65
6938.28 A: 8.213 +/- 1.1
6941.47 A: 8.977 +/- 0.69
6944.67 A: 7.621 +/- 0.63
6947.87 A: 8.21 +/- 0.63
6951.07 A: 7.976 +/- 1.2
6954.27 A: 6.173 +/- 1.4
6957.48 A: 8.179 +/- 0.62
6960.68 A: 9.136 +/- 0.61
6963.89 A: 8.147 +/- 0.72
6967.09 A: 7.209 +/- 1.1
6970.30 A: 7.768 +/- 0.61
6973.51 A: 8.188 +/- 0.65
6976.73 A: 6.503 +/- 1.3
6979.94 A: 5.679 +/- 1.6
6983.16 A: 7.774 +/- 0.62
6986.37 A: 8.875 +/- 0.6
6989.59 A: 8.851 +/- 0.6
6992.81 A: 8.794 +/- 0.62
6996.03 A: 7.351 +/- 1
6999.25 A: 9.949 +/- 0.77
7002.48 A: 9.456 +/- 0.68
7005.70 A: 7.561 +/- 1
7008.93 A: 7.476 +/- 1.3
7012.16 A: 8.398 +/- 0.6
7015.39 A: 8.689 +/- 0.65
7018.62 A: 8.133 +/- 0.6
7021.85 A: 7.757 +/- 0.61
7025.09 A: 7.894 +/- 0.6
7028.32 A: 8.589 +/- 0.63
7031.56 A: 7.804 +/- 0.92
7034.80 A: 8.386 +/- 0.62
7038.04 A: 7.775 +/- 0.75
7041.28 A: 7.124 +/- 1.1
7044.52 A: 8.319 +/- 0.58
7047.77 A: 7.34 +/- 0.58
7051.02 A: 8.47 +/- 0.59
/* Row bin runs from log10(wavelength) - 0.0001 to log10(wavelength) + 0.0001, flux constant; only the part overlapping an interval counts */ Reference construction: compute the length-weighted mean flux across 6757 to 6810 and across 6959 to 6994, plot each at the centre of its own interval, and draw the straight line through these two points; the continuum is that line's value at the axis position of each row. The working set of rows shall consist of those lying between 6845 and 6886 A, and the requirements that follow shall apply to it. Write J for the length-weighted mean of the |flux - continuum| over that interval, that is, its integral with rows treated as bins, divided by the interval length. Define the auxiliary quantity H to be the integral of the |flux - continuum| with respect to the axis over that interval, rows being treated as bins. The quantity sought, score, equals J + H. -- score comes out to 24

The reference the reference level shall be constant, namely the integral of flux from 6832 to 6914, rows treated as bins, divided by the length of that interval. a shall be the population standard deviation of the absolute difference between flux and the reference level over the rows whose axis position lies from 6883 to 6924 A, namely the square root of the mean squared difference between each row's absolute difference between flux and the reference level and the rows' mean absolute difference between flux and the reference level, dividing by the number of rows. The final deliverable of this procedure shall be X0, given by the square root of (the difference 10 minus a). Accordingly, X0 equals 3.10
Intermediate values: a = 0.36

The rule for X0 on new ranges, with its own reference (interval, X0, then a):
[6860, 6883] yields 3.11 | 0.34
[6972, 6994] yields 3.05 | 0.68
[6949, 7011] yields 3.06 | 0.66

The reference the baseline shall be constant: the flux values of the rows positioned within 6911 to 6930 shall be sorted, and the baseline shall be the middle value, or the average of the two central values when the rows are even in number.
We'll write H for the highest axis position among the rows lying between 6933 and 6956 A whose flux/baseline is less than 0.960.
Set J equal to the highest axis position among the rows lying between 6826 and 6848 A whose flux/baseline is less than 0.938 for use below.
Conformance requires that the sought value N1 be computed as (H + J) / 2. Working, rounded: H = 6954.27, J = 6839.93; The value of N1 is 6897.1 A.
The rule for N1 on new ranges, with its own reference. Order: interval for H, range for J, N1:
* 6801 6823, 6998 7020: 6915.0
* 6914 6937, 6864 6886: 6901.7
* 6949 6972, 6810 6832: 6900.4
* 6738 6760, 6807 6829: 6789.8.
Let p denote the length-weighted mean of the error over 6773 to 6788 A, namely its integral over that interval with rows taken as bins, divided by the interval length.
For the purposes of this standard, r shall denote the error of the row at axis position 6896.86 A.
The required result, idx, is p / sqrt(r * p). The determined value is 1.05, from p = 0.70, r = 0.64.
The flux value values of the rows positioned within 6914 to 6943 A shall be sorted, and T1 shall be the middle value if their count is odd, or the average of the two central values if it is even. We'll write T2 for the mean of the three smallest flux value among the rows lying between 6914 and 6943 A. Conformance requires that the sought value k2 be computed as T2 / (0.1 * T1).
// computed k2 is 9.3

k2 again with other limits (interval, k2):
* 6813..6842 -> 9.4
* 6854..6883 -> 9.2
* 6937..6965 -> 8.9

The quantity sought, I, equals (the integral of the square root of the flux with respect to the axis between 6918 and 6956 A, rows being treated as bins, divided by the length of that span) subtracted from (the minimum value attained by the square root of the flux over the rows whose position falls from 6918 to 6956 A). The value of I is -0.340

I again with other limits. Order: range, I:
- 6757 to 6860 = -0.329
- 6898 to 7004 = -0.447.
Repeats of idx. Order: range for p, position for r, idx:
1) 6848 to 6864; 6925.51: 1.10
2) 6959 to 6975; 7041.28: 0.82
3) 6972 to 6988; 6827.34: 1.22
